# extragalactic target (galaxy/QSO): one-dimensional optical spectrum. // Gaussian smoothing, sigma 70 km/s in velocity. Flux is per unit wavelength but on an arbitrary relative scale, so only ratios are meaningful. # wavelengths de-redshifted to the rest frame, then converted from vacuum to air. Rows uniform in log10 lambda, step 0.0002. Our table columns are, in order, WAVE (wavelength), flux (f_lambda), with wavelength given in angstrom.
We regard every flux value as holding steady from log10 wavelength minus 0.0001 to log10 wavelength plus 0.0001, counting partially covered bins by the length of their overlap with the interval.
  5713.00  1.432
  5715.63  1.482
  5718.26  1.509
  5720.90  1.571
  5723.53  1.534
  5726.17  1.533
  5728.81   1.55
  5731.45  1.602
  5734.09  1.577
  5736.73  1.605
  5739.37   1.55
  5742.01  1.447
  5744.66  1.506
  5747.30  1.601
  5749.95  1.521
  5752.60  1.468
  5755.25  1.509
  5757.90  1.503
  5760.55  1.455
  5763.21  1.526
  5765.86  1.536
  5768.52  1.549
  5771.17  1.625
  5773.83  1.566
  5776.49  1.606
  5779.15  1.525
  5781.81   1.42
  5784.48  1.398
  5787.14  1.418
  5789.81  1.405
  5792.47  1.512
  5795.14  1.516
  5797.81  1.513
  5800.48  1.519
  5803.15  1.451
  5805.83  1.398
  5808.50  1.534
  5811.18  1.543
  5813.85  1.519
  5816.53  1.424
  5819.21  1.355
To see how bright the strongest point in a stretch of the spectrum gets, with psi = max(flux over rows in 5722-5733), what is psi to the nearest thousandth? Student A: 1.602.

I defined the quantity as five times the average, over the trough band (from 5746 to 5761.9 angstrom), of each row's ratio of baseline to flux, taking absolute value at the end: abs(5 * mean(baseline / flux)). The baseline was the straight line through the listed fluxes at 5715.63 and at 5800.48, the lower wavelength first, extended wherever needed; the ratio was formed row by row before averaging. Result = 4.97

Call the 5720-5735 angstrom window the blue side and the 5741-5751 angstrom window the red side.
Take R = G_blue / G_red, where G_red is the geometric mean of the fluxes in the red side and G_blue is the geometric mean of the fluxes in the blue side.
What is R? 1.028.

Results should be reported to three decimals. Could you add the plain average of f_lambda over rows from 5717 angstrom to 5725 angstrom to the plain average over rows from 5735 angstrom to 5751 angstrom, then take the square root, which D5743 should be 1.754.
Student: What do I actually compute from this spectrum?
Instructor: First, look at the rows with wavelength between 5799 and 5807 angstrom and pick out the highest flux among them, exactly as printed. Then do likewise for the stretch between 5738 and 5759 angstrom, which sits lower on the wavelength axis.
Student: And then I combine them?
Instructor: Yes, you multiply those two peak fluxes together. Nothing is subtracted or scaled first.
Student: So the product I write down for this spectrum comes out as 2.43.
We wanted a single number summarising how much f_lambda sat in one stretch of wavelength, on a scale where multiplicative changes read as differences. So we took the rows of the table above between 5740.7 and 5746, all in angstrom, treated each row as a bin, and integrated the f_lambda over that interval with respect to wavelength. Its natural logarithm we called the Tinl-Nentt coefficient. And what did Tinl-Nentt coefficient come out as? 2.06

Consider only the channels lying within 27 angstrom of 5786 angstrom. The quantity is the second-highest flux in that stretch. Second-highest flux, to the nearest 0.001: 1.606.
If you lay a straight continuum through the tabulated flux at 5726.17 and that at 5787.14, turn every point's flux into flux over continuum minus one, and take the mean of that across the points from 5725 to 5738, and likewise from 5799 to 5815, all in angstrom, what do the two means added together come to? 0.116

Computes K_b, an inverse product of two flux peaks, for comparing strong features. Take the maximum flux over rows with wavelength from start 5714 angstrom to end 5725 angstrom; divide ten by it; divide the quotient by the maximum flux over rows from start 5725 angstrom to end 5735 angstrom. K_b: 3.97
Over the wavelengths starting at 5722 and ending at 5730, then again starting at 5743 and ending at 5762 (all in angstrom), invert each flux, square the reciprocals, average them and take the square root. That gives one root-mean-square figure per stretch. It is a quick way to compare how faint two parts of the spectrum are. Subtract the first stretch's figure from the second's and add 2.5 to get 2.51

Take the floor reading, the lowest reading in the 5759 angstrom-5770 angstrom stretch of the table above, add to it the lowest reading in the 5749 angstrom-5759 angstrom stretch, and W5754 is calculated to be 2.923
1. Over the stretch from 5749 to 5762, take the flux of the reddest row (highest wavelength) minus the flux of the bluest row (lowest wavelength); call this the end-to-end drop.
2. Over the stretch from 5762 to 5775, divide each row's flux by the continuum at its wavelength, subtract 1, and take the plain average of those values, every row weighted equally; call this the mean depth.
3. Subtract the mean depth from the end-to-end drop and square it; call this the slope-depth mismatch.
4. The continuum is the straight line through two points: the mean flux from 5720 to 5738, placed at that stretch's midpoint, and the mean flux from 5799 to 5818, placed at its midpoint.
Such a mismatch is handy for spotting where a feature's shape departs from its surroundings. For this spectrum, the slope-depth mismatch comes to 0.008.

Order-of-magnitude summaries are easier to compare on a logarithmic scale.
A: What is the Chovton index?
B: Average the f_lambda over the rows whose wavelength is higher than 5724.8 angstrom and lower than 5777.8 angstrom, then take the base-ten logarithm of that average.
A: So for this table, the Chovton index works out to 0.188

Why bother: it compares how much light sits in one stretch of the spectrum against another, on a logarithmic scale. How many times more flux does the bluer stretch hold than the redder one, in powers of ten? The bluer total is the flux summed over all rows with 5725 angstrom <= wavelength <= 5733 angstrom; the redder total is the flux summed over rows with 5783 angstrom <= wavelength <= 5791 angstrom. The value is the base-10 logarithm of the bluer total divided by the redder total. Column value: 0.045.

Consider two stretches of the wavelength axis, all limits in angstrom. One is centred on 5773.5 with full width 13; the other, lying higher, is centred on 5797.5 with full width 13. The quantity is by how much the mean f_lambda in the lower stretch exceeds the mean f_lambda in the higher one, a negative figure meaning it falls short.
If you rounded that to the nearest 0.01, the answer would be 0.07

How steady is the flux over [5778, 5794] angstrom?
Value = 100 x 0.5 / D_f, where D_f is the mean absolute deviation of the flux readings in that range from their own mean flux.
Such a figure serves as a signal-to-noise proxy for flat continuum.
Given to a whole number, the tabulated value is 1039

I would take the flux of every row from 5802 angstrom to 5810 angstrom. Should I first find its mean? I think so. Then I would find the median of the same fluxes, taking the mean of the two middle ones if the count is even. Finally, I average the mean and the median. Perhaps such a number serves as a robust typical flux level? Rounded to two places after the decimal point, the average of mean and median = 1.46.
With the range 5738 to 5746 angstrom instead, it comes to 1.50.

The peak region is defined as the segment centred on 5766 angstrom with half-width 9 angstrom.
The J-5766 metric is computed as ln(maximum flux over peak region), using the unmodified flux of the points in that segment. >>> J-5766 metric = 0.486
